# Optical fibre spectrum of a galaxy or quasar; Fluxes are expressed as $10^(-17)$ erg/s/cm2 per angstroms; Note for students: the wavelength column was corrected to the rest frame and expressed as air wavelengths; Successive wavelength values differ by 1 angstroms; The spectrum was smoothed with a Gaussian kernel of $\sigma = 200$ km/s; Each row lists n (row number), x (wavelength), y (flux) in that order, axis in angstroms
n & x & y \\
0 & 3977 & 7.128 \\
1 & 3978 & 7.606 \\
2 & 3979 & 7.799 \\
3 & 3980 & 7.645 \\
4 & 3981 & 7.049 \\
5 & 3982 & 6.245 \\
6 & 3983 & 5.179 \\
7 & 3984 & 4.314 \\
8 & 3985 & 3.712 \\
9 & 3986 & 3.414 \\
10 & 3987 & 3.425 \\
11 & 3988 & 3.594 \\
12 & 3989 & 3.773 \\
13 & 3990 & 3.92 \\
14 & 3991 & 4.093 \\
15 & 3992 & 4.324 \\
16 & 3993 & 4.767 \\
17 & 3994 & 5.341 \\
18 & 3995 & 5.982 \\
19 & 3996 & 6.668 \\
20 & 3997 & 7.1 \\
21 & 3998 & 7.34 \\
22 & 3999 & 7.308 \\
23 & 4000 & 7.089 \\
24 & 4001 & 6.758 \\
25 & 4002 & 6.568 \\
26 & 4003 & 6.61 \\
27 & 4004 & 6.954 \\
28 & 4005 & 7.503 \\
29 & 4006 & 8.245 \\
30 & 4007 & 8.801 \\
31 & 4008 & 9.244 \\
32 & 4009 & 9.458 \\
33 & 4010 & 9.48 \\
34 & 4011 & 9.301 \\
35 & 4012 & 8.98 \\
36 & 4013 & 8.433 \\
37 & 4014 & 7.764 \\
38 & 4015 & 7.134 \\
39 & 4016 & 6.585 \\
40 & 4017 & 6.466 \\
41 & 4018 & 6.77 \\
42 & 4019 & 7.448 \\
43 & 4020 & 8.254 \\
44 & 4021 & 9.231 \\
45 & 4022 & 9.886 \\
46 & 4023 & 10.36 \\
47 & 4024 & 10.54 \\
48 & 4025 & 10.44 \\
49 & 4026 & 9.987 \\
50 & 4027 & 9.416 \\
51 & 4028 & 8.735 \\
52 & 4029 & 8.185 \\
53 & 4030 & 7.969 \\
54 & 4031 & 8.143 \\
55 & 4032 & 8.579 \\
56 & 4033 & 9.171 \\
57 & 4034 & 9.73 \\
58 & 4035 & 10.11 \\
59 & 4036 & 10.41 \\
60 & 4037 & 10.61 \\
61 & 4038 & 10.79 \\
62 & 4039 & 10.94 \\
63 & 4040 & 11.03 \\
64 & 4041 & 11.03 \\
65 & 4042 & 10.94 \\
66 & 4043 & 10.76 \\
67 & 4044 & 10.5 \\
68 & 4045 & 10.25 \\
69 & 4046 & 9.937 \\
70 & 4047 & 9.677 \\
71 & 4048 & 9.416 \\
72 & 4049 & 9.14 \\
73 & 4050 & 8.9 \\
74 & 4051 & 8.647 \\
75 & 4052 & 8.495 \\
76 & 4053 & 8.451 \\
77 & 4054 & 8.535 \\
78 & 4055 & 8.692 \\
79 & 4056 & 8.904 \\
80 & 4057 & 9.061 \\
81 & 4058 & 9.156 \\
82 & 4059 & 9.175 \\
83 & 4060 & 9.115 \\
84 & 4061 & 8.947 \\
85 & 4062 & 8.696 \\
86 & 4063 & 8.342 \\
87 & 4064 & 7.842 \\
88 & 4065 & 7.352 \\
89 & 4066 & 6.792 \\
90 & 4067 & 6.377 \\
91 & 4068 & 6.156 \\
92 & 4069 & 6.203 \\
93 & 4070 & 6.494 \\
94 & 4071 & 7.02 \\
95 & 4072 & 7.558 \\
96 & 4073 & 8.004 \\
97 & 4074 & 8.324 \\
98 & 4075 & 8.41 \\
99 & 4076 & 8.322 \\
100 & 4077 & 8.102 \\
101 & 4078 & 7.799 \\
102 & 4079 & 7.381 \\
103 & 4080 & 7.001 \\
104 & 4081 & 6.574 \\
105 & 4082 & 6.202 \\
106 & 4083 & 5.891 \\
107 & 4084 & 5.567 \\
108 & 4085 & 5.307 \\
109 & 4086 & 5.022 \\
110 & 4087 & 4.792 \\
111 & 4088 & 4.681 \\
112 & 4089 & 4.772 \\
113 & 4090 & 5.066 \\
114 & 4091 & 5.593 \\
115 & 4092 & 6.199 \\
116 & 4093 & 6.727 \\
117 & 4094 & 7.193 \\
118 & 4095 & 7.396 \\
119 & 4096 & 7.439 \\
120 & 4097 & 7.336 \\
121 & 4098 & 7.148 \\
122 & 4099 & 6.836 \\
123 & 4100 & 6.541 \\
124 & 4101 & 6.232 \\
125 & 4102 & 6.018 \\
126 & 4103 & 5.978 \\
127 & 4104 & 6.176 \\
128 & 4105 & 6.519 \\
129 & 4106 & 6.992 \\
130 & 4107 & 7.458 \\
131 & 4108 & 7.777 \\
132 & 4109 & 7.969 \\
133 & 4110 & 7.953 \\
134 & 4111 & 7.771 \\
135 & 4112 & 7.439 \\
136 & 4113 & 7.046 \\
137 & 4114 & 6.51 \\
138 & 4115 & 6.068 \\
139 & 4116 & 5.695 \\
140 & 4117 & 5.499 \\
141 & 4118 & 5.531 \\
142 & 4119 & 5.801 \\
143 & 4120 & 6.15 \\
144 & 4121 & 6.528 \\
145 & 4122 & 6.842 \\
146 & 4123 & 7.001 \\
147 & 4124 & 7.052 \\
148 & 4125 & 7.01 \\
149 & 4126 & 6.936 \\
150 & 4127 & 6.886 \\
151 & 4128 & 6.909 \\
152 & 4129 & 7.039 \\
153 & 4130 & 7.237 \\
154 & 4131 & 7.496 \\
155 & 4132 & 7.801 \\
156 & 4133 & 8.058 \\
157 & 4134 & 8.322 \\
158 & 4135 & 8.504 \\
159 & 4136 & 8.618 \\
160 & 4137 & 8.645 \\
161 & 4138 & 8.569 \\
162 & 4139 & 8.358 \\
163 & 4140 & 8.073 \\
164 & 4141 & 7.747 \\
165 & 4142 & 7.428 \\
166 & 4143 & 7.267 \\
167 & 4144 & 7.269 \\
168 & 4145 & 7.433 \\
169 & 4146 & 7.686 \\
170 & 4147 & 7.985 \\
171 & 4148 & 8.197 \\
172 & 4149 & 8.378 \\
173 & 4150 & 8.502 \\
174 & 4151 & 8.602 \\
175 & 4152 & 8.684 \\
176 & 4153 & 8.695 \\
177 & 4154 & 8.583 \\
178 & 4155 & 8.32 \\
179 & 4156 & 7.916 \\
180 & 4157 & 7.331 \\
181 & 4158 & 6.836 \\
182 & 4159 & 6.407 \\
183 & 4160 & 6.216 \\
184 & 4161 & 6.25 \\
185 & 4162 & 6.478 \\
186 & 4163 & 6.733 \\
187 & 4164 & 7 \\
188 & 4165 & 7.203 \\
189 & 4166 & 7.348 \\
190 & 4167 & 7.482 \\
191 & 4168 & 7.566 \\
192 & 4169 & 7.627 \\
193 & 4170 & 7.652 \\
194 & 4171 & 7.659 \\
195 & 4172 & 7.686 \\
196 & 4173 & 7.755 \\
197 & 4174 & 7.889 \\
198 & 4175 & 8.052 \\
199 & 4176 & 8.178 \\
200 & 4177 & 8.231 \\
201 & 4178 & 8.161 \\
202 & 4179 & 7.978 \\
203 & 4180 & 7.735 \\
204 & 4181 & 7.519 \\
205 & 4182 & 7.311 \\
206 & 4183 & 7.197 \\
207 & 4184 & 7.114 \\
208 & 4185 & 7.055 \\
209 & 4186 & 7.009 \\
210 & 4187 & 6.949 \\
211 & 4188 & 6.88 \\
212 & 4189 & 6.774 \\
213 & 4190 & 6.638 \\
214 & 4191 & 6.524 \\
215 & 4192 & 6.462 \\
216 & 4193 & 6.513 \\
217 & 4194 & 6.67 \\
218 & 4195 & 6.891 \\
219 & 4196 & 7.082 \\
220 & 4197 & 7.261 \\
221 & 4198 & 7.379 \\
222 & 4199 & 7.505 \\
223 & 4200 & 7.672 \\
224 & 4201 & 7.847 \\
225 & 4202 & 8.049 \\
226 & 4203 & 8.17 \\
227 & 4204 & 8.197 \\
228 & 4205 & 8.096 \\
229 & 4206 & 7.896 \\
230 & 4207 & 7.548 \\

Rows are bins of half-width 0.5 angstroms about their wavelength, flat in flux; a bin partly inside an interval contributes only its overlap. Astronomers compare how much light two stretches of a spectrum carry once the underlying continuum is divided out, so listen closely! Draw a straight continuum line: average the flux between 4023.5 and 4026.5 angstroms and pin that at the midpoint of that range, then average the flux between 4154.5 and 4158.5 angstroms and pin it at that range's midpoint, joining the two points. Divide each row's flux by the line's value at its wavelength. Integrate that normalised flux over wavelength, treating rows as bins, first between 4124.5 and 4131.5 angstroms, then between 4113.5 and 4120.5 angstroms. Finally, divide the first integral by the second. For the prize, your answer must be 1.23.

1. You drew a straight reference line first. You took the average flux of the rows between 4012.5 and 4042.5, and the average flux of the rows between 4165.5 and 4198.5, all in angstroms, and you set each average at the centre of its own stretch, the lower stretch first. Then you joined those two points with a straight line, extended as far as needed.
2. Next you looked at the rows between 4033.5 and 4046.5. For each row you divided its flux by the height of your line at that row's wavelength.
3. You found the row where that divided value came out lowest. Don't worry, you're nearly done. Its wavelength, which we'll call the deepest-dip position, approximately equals 4034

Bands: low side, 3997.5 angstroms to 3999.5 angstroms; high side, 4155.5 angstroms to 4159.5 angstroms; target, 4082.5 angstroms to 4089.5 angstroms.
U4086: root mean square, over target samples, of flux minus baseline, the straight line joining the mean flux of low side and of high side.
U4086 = 2.1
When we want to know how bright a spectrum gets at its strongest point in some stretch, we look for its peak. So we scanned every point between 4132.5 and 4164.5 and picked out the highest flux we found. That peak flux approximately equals 8.695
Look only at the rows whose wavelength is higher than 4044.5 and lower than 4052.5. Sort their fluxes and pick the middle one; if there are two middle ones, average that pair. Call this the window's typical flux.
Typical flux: 9.3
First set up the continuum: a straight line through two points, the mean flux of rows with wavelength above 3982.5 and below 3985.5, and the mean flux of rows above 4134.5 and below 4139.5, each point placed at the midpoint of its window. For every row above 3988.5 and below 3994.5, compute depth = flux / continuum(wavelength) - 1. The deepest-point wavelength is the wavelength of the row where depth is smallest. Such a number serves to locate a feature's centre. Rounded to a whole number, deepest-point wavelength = 3989 angstroms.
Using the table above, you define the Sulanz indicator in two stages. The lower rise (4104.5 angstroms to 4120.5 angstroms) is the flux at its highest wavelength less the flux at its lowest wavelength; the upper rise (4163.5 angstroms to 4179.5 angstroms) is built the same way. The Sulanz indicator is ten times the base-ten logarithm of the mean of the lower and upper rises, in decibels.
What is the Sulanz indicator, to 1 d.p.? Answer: -5.2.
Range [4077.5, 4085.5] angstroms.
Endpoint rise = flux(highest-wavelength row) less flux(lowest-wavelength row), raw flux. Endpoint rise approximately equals -2.5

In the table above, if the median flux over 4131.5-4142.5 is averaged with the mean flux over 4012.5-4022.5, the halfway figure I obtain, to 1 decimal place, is 8.1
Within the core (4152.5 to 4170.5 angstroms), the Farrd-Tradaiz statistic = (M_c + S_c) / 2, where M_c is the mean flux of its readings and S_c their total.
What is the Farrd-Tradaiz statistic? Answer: 69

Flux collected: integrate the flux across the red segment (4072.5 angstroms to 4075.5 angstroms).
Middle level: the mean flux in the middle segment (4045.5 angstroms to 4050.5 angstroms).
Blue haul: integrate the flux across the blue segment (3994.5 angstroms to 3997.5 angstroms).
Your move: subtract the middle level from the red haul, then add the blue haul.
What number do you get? 35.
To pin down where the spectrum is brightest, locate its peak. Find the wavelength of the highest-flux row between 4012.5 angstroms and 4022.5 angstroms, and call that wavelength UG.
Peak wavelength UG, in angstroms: 4022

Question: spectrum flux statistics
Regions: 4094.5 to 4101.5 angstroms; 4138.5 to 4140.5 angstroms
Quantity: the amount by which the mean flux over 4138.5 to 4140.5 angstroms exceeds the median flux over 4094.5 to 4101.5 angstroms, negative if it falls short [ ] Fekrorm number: 1.1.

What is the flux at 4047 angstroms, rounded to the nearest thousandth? 9.677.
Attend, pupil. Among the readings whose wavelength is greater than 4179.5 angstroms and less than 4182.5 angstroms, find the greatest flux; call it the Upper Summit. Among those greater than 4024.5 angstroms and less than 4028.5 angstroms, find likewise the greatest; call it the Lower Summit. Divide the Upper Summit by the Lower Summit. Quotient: 0.74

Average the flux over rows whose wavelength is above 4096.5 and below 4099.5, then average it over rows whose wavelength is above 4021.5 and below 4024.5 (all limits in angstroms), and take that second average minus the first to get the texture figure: 3.2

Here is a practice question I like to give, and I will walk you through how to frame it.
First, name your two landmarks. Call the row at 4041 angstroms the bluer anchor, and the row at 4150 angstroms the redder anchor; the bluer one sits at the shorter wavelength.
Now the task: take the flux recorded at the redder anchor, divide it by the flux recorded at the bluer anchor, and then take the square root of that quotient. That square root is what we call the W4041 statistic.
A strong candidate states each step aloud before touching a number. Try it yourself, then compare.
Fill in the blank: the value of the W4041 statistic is 0.88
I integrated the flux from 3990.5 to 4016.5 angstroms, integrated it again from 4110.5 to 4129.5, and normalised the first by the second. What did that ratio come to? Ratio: 1.5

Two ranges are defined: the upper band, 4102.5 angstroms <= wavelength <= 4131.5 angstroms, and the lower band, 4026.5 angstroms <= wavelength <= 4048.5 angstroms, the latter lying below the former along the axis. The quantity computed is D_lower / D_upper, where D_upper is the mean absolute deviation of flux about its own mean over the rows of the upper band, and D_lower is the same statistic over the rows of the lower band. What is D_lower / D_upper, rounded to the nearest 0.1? 1.5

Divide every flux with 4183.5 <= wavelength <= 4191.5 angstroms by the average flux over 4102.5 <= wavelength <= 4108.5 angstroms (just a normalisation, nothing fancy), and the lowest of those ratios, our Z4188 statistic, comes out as 1.0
